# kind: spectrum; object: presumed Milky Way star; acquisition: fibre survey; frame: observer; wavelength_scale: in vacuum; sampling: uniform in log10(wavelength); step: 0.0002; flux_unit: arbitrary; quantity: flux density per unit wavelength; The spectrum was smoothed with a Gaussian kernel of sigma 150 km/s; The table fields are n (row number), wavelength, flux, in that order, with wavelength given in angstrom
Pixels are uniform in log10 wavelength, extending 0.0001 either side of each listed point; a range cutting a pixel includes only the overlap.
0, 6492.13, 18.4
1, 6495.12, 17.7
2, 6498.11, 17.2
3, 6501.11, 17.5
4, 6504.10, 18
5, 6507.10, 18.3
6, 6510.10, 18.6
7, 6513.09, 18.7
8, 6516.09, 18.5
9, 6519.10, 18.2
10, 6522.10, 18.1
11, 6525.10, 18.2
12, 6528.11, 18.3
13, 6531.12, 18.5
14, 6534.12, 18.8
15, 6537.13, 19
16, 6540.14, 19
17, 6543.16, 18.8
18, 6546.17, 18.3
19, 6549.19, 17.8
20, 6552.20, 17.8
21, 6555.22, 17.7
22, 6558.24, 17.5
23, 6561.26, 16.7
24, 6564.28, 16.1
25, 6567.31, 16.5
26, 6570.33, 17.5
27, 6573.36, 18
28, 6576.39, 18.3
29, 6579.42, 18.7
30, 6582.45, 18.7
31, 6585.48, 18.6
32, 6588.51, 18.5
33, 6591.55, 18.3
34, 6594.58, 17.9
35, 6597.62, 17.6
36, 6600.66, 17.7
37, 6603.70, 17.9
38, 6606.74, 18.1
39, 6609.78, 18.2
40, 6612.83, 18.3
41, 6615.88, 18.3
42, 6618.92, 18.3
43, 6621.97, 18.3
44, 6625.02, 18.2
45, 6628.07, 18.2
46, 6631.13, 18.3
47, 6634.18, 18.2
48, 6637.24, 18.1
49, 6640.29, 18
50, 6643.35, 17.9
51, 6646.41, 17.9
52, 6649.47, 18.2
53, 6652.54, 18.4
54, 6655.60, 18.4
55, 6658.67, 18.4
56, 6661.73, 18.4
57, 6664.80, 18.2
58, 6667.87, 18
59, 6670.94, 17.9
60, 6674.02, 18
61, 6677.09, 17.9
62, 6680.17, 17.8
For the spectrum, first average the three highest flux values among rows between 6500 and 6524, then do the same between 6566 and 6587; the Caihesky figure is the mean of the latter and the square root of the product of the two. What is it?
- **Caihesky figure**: 18.65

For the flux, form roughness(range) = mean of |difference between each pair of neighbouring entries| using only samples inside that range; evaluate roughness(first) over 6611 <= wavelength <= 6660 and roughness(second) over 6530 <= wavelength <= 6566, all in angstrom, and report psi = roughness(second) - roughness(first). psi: 0.24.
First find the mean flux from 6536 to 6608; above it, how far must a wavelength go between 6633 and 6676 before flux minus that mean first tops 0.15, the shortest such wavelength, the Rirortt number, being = 6634.18 angstrom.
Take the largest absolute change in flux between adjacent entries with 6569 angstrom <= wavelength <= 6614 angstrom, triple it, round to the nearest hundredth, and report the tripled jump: 1.50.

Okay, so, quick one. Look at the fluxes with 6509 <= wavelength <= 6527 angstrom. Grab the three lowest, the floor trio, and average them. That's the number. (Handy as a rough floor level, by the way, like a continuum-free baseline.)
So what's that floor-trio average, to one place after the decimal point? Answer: 18.2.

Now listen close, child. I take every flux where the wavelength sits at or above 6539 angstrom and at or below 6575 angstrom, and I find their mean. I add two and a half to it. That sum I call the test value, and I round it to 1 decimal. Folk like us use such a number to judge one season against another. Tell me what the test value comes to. 20.1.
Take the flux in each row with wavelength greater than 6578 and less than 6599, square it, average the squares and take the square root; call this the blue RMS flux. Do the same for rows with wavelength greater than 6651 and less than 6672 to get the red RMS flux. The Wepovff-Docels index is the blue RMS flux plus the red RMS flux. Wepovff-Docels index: 36.6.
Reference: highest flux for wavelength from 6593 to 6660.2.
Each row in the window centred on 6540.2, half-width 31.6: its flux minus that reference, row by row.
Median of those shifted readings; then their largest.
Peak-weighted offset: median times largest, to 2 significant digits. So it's -0.12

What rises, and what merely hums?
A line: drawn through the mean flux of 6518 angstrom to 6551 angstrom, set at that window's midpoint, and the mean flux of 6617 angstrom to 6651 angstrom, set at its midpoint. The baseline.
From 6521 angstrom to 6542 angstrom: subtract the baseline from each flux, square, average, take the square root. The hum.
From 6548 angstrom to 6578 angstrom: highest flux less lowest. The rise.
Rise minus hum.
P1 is 1.8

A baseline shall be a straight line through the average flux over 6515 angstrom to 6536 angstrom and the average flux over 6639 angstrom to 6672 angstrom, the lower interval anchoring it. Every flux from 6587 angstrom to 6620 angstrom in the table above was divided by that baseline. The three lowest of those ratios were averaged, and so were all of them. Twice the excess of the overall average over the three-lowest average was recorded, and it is 0.041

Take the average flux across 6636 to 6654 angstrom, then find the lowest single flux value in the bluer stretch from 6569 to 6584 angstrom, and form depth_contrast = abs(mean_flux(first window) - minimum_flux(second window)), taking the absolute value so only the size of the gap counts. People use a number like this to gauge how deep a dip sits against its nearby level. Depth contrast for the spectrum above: 0.6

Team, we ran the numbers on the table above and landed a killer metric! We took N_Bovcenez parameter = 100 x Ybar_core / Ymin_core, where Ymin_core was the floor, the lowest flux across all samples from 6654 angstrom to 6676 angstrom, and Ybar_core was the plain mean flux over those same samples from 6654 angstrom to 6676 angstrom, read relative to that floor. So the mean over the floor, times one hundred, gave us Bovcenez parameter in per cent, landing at 102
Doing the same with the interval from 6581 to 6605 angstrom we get 103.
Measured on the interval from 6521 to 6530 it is 101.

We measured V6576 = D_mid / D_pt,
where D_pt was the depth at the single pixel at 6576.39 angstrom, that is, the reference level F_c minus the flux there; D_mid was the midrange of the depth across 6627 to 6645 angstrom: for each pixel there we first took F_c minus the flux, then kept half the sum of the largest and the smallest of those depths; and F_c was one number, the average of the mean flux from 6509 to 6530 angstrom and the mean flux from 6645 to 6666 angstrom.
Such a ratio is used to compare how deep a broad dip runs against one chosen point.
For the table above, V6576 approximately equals 10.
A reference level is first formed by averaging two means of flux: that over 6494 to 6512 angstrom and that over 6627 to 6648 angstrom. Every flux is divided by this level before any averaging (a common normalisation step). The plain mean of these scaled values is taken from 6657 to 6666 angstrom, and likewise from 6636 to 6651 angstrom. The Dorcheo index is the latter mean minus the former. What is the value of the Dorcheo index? -0.017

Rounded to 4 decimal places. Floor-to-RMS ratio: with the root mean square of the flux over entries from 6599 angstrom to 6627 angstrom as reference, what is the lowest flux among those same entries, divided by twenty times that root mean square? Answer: 0.0488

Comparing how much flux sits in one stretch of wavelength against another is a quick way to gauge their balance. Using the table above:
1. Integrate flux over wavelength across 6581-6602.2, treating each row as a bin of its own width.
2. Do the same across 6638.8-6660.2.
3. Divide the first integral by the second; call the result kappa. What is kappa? 0.992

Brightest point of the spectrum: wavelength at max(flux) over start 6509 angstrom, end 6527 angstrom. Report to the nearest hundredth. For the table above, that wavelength 6513.09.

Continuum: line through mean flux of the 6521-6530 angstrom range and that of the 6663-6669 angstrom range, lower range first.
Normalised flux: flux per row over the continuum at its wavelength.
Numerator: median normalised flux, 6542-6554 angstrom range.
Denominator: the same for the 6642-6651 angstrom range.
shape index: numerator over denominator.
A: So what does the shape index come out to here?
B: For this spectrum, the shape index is 1.00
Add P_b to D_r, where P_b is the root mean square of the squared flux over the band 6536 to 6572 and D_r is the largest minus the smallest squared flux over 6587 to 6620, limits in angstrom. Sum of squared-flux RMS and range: 349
